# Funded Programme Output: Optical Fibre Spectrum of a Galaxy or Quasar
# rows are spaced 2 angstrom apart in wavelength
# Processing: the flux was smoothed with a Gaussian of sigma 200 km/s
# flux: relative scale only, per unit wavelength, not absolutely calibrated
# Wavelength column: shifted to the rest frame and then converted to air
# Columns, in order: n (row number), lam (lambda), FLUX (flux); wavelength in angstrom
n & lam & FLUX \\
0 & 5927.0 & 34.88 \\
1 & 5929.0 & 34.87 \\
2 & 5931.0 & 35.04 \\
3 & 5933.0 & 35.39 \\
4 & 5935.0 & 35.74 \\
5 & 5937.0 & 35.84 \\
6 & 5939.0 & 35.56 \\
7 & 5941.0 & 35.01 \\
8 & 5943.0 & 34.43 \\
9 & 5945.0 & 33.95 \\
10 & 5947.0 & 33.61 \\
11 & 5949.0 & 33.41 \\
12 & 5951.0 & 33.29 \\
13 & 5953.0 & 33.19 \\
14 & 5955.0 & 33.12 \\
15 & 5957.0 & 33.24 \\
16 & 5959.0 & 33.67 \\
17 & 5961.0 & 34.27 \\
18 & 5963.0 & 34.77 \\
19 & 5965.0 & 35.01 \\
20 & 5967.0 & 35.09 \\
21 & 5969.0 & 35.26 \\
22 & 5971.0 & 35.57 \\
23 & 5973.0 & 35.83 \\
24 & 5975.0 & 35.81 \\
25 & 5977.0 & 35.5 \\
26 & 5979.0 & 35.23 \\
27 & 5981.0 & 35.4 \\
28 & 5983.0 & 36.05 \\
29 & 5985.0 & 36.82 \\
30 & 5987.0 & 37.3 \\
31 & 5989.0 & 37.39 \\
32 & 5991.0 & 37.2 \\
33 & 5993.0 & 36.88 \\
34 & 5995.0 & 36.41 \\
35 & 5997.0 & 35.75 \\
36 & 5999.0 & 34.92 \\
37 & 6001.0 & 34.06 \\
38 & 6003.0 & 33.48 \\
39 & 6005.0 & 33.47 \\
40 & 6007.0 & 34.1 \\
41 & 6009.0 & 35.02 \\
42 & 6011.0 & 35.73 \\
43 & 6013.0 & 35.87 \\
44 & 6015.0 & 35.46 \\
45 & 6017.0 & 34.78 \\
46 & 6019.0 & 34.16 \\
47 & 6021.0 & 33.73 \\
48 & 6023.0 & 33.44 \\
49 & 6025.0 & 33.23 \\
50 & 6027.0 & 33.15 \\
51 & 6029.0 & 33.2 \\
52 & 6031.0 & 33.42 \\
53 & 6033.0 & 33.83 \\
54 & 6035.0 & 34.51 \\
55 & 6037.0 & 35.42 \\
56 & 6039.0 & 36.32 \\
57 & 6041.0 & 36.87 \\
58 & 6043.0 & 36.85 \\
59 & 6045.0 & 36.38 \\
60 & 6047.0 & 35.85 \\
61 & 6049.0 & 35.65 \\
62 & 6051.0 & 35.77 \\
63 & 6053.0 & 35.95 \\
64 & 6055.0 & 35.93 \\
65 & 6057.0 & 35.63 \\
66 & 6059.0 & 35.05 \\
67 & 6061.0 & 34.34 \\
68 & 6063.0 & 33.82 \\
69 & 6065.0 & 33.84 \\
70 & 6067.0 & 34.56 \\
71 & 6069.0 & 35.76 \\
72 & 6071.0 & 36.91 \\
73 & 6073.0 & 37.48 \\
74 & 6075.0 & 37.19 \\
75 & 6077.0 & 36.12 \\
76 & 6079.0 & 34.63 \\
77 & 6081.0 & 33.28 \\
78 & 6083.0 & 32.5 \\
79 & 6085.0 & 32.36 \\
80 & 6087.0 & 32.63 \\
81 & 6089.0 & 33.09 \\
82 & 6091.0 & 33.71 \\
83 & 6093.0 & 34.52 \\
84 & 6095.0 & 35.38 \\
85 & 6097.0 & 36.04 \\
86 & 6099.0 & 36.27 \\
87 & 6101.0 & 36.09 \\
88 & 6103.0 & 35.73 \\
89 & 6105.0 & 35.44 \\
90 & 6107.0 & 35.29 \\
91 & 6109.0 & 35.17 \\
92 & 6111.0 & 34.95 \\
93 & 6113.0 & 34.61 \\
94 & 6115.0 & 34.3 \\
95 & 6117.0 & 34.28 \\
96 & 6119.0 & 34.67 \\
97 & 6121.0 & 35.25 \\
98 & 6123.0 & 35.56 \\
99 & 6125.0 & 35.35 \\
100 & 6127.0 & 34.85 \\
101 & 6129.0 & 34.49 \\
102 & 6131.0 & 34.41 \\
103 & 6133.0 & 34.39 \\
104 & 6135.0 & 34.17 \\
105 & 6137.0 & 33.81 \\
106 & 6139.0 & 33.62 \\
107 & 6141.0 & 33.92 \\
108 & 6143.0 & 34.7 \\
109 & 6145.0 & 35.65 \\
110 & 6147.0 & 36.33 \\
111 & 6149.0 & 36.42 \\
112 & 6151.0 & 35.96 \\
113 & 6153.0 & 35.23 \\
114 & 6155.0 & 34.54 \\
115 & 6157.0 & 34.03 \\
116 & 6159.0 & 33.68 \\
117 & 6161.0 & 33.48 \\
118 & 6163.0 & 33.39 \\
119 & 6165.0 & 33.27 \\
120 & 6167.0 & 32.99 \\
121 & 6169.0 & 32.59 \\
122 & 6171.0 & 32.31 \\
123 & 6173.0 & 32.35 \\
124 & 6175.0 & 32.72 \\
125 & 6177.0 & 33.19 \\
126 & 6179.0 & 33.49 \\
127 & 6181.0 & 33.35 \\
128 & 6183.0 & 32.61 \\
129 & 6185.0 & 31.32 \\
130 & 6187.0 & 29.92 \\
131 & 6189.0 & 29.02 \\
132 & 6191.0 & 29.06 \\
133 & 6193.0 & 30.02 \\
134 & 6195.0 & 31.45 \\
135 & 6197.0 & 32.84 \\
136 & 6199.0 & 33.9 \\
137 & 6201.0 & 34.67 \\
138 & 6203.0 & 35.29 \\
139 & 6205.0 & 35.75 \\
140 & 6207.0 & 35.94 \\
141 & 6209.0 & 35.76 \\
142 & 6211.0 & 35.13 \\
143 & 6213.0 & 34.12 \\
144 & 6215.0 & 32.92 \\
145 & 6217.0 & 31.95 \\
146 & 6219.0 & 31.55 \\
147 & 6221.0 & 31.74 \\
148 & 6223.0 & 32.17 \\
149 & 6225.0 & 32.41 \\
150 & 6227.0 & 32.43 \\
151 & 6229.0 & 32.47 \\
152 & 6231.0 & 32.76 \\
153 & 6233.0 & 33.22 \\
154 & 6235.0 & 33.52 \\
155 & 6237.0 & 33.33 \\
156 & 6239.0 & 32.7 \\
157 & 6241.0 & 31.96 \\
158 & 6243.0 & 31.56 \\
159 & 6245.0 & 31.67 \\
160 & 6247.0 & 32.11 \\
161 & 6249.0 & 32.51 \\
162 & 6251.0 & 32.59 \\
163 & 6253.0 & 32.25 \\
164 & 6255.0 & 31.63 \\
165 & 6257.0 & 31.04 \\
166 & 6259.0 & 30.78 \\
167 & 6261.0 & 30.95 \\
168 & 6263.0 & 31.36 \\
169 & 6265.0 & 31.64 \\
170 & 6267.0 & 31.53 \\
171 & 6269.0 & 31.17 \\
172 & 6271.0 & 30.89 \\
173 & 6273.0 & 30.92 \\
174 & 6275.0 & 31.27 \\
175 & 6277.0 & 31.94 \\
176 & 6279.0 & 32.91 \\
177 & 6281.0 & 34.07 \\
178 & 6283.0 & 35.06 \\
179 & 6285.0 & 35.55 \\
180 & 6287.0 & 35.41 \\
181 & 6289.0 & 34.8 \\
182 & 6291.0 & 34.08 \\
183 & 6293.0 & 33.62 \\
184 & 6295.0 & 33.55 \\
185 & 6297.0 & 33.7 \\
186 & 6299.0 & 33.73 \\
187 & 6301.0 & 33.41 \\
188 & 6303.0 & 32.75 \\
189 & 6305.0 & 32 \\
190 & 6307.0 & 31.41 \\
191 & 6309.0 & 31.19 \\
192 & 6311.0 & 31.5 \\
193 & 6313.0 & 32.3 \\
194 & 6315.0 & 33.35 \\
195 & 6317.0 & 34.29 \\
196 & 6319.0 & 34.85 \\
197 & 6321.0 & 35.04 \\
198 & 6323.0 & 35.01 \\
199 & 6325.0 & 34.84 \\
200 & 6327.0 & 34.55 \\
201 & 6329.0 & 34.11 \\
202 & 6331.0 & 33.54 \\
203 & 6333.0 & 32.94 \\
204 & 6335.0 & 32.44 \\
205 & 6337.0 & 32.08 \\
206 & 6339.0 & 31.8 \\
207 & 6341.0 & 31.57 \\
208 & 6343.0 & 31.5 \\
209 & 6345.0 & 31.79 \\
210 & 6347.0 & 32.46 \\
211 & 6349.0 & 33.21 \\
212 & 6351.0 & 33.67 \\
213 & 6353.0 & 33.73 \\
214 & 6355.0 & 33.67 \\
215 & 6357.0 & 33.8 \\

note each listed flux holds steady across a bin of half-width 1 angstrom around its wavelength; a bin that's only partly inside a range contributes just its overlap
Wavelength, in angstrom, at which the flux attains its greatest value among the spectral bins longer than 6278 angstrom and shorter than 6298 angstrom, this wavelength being 6285.0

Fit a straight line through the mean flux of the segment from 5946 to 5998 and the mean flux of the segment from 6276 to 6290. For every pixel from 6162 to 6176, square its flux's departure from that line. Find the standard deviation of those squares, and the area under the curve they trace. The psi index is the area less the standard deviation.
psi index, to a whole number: 46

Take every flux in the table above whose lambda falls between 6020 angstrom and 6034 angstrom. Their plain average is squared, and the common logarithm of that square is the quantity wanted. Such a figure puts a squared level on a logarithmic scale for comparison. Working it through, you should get 3.05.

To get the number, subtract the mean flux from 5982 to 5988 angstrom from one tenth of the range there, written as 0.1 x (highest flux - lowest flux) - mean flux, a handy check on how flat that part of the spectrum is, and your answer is -36.6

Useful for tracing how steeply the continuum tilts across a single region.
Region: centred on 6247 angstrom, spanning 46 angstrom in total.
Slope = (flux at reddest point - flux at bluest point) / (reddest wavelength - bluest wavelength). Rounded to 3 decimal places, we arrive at -0.028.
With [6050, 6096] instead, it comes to -0.009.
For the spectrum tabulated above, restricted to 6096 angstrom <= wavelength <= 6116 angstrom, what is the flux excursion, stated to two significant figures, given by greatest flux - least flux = 2.0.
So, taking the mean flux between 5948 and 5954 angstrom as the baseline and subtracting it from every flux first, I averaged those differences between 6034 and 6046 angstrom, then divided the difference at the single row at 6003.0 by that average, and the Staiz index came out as 0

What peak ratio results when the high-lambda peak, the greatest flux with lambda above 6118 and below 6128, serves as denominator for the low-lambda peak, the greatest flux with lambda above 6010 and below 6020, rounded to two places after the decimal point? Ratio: 1.01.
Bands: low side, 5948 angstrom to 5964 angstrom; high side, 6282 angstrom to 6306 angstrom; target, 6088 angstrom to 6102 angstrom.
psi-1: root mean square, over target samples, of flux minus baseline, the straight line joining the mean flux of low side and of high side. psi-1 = 1.7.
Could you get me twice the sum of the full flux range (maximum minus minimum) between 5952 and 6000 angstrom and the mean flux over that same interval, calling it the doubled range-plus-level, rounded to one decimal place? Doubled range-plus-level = 79.3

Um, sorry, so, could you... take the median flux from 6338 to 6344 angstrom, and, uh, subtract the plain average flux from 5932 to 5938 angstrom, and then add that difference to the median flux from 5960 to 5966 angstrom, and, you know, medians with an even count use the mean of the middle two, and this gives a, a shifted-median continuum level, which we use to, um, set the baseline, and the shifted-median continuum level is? 30.7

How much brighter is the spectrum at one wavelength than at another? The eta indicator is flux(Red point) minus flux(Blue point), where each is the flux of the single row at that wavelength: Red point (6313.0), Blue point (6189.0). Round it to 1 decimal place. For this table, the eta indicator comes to 3.3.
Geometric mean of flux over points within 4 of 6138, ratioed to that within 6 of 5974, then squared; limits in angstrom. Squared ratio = 0.91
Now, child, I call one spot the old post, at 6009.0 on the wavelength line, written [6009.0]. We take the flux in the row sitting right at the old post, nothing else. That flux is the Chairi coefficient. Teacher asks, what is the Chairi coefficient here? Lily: 35.02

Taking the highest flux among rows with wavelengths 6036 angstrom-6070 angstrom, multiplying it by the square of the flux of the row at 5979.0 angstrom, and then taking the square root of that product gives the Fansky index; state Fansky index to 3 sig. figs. 214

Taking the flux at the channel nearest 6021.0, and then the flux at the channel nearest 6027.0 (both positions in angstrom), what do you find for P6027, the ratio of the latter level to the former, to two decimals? 0.98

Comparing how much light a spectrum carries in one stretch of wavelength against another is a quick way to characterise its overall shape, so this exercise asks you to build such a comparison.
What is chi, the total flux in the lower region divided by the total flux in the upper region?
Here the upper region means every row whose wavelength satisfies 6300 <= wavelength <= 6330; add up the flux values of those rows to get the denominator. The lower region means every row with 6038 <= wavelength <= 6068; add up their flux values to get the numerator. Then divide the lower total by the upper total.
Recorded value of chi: 1.06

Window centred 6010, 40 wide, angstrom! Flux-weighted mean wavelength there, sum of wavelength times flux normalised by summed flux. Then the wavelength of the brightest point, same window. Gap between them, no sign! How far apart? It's 18.7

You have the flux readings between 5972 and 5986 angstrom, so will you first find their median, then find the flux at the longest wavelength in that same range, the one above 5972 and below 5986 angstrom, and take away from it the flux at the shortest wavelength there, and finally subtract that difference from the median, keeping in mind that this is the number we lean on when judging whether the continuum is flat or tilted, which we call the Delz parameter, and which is 34.8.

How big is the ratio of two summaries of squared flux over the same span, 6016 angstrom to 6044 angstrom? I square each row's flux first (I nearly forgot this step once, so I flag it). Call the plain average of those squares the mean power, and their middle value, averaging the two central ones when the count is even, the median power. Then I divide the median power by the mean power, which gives 0.970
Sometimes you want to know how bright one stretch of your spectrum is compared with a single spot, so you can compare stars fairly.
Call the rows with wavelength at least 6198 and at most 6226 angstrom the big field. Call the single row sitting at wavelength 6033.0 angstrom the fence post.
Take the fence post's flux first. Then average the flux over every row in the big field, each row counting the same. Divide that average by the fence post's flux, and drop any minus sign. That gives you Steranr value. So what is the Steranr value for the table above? 1.00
